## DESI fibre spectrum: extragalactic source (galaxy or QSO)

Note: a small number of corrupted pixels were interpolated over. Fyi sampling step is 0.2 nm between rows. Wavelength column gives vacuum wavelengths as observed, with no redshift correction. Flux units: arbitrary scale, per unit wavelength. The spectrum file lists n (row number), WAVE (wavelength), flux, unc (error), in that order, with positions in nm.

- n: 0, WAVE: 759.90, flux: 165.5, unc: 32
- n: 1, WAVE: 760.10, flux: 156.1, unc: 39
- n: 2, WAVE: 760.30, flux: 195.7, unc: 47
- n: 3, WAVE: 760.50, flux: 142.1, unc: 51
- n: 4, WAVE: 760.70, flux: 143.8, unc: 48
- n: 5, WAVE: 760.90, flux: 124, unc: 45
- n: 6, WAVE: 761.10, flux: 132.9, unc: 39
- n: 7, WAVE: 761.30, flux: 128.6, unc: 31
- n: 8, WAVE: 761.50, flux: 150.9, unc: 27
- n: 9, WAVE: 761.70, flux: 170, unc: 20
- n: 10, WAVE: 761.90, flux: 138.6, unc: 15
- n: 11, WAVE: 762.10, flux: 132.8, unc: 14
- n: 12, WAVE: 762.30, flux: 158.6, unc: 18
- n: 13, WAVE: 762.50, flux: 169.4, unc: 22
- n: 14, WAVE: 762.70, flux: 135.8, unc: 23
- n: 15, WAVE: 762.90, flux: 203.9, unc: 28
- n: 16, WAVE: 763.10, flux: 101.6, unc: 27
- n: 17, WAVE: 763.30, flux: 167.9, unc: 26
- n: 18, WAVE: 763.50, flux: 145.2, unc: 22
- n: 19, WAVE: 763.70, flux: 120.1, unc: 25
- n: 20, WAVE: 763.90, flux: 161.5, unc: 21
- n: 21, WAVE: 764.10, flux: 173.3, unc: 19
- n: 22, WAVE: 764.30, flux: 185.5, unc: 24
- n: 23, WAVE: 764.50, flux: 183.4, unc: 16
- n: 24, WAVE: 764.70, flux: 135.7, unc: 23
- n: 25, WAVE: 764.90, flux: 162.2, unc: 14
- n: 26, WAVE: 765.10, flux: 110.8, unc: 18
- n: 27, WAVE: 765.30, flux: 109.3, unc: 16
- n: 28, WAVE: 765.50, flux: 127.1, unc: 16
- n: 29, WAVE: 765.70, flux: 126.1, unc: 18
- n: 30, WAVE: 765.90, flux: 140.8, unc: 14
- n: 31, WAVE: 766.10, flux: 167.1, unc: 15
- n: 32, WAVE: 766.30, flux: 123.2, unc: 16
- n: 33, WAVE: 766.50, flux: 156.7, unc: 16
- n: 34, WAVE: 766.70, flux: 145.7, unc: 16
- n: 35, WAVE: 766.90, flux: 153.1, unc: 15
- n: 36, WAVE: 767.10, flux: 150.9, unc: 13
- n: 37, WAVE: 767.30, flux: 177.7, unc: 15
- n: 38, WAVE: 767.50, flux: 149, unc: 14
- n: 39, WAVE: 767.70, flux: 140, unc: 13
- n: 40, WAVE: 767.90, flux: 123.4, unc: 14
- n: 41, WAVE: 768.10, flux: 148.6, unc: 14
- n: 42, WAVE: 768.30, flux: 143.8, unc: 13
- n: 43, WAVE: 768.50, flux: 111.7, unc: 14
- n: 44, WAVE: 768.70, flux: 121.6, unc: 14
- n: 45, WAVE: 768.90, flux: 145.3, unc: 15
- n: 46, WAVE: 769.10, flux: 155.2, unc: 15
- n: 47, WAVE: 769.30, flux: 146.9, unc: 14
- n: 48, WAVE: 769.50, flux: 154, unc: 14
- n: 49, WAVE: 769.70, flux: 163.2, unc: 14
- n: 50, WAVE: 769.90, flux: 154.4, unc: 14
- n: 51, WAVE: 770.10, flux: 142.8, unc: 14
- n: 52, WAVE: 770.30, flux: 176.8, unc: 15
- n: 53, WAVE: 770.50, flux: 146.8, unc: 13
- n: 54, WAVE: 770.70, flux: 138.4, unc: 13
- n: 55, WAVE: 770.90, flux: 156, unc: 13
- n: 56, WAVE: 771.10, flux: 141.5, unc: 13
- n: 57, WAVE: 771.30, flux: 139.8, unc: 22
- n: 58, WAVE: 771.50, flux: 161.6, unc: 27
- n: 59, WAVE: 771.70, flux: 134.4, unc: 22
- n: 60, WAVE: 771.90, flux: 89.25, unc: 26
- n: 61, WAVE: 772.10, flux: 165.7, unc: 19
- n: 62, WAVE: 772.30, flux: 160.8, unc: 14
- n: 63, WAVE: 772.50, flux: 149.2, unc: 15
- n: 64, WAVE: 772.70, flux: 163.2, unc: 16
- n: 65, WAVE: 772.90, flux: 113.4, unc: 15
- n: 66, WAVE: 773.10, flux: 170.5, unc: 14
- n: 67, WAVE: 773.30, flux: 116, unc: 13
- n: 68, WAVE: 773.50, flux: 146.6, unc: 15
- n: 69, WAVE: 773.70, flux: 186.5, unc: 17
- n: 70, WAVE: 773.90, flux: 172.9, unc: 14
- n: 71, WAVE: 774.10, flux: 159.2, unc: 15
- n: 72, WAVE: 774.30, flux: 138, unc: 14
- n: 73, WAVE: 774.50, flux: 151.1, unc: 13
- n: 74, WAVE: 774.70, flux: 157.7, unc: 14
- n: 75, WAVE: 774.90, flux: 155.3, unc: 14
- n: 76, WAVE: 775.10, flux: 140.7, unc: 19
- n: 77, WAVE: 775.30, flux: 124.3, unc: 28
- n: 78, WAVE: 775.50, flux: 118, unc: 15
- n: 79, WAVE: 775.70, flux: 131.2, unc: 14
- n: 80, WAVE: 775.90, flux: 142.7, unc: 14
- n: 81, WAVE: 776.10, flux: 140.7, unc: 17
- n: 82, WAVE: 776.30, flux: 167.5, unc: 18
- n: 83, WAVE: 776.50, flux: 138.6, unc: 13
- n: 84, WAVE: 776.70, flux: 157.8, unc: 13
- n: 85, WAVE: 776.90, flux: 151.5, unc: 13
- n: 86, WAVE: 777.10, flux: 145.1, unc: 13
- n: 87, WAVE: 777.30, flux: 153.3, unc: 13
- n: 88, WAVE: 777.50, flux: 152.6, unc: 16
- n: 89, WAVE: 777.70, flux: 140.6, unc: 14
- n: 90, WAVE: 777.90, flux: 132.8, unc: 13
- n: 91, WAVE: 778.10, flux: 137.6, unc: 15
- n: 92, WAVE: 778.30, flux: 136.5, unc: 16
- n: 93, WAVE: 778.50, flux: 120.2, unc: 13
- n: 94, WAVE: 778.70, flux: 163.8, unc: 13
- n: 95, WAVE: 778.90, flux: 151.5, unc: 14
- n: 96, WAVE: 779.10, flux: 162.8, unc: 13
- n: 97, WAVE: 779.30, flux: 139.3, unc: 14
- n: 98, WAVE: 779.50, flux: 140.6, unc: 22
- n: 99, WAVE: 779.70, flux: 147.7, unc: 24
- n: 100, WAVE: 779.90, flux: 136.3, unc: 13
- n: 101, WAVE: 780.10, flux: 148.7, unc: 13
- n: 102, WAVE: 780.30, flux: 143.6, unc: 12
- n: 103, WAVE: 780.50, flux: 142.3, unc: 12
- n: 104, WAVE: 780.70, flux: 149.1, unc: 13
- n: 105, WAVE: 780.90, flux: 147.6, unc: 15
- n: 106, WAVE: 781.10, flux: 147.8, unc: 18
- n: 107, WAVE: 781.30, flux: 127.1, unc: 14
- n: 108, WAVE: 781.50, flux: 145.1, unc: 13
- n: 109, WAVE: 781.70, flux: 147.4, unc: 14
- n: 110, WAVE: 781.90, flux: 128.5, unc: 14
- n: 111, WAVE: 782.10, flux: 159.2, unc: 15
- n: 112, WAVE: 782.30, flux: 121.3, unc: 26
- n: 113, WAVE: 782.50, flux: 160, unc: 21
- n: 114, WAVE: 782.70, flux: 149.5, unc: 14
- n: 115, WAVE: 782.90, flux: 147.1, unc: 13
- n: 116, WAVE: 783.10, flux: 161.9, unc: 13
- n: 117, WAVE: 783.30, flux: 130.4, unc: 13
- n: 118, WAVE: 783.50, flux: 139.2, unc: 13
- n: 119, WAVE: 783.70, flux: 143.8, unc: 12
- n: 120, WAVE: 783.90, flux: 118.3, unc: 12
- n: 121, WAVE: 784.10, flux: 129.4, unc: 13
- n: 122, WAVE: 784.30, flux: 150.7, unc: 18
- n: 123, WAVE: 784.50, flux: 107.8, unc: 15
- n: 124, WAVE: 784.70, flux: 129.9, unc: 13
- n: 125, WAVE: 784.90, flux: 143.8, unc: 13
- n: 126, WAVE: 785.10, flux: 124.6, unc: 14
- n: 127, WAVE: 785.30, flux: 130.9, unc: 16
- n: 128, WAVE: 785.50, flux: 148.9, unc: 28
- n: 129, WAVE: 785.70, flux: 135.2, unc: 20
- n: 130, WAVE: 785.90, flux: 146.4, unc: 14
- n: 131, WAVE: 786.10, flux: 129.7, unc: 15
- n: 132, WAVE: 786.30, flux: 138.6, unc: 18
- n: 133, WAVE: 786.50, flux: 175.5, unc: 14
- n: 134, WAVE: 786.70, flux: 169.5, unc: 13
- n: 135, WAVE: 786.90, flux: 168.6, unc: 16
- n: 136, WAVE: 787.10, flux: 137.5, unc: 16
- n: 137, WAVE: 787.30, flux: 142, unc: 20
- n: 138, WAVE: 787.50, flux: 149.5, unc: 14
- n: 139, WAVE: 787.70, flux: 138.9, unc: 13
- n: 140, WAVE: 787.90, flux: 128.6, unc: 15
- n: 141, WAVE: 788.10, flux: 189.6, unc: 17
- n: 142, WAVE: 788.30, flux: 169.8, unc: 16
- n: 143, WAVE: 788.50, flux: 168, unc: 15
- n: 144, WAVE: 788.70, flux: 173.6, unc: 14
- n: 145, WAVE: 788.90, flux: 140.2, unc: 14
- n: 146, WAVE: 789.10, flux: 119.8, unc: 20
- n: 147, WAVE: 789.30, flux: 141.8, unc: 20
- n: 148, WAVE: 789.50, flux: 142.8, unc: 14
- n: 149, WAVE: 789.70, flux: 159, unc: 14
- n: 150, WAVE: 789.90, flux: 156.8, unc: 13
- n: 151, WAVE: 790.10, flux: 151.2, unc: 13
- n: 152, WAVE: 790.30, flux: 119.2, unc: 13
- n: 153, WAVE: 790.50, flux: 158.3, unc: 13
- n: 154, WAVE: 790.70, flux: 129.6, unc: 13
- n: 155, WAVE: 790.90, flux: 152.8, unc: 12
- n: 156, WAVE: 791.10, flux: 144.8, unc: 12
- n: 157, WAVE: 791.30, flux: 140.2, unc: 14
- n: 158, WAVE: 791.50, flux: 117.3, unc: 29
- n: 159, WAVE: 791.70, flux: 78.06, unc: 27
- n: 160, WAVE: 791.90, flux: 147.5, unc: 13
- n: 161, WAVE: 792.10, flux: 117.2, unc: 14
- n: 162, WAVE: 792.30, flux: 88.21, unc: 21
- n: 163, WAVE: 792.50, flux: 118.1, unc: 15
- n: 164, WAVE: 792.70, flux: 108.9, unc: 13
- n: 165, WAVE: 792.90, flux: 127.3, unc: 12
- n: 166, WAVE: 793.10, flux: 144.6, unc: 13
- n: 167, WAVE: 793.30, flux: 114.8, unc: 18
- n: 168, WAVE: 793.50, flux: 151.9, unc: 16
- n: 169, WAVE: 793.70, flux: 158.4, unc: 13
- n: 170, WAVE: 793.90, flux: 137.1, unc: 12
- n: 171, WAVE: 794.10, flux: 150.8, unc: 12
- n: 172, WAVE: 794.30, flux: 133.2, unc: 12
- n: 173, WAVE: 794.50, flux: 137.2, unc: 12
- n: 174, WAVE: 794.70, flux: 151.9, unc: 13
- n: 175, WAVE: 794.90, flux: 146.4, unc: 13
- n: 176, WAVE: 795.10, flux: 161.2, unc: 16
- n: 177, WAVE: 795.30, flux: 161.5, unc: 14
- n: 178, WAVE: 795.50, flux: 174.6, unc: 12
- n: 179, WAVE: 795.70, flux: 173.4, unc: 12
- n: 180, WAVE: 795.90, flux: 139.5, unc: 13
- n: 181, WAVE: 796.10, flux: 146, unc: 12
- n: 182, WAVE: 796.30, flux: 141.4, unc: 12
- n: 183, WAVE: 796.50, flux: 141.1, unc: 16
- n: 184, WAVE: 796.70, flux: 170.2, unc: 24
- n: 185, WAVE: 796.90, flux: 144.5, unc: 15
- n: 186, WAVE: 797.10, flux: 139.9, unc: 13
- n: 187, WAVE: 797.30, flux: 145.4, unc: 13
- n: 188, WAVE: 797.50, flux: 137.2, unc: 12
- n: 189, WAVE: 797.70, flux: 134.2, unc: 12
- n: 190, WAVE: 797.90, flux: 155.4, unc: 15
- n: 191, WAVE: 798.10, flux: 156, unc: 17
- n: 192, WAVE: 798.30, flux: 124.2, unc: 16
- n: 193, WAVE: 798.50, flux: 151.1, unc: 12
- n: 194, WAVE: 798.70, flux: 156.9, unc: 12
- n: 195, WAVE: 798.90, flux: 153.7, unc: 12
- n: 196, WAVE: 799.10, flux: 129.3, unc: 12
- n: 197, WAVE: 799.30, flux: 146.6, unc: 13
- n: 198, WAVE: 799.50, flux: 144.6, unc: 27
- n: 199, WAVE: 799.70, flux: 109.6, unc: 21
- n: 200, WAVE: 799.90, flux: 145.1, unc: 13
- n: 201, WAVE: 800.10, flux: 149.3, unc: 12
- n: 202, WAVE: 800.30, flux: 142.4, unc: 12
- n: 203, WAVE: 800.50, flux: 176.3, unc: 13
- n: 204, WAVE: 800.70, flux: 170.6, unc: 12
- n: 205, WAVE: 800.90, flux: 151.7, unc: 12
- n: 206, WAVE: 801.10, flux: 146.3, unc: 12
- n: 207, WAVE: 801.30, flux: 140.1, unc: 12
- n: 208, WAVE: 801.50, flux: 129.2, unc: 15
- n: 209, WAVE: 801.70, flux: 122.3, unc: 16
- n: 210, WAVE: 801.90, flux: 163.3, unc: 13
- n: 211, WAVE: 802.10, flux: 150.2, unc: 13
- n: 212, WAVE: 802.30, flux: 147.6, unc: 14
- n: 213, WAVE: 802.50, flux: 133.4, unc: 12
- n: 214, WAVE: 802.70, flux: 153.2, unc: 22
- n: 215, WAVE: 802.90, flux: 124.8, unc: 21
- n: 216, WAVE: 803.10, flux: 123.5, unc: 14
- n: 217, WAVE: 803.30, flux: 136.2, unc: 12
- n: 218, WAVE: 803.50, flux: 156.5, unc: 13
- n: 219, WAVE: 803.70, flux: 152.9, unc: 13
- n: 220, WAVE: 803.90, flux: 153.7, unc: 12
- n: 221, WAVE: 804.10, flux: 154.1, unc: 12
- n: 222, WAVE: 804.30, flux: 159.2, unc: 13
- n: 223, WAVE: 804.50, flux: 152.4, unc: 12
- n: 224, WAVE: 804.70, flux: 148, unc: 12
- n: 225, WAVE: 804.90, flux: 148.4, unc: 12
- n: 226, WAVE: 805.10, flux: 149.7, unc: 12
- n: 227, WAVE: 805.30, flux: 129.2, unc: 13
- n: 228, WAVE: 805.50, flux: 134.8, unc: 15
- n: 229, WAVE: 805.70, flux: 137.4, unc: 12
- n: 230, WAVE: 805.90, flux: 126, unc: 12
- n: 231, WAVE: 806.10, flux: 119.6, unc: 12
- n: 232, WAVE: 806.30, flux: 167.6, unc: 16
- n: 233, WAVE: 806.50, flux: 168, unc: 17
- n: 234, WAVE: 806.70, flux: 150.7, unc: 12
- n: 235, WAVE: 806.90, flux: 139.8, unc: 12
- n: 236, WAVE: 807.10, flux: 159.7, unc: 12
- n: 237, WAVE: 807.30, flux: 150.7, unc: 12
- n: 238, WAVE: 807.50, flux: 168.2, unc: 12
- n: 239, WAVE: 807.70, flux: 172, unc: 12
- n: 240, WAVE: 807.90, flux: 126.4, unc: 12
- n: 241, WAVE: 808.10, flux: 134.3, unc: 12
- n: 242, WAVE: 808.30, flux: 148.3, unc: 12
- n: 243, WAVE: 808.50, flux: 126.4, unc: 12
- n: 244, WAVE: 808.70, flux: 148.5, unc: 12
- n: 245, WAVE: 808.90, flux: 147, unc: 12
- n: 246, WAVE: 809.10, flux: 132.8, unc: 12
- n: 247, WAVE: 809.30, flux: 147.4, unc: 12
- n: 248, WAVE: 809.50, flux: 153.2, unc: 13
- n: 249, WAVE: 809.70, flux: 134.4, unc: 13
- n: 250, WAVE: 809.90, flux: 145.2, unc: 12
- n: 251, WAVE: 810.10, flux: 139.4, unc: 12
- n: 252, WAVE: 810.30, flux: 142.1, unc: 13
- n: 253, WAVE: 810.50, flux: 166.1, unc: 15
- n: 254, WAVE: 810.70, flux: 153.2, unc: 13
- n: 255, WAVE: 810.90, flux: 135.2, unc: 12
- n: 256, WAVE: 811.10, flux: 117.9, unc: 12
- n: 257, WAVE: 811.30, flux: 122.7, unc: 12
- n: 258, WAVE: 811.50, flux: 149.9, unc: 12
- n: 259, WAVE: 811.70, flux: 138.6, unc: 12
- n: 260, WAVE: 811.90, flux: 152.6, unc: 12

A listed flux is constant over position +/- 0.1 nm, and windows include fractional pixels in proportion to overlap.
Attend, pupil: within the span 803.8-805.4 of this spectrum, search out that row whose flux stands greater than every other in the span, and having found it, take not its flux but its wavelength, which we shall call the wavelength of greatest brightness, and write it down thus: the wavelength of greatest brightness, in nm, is 804.30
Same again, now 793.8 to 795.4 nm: 795.30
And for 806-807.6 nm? 807.50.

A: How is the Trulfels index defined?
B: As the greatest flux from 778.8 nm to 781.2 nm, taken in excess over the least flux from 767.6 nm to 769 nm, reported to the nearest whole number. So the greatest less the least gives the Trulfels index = 51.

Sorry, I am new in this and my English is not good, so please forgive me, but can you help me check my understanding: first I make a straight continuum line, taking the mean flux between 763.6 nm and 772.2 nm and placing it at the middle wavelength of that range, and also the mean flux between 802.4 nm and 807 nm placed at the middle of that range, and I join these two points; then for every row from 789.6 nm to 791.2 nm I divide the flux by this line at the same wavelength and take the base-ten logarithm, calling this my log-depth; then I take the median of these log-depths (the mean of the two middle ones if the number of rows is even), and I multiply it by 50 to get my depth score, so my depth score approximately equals 1.1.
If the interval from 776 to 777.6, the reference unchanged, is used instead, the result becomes 1.0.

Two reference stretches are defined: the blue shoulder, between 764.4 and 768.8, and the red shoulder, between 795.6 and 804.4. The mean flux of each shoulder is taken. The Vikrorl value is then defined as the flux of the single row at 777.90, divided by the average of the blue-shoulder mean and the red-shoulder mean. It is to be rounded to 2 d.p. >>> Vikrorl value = 0.92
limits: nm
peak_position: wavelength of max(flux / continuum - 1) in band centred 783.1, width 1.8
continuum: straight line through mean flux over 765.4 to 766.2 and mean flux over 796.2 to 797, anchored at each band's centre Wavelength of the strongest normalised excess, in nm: 783.10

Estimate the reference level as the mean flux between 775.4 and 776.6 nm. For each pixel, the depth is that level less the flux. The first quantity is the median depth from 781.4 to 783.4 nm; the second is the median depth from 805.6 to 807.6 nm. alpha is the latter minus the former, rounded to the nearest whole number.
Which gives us -3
